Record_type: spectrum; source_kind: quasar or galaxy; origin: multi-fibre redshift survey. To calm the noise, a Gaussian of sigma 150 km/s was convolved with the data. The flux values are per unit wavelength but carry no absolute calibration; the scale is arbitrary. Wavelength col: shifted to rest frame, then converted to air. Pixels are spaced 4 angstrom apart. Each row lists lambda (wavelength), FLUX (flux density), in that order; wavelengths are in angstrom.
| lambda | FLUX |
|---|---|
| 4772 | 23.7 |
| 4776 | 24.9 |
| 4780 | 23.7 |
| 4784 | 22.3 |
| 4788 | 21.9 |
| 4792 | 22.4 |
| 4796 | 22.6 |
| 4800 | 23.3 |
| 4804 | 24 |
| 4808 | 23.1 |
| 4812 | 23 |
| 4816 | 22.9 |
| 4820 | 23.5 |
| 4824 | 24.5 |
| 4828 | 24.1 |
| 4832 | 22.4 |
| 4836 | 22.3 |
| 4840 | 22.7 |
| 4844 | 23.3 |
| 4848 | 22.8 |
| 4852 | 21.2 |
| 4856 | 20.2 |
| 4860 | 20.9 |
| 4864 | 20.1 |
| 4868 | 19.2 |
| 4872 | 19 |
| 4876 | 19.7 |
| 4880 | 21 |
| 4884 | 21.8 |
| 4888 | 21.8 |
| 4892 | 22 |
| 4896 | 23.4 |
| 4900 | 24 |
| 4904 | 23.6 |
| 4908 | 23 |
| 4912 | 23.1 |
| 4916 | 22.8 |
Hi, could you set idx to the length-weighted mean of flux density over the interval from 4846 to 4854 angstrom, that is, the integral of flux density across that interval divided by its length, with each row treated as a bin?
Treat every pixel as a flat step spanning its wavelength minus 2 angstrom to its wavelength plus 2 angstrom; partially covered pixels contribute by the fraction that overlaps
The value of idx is 22.0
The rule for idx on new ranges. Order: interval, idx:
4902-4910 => 23.3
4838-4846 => 23.0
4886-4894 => 21.9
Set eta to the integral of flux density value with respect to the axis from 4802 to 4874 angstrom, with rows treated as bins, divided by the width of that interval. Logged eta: 22.2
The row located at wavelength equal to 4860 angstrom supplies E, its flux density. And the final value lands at 20.9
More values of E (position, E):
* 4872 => 19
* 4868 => 19.2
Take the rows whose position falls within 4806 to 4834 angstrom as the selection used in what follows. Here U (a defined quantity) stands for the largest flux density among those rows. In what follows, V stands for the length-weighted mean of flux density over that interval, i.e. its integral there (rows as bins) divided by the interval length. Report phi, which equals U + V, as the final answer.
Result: 47.9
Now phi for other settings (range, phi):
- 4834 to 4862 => 45.2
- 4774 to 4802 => 47.9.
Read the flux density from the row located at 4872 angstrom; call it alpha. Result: 19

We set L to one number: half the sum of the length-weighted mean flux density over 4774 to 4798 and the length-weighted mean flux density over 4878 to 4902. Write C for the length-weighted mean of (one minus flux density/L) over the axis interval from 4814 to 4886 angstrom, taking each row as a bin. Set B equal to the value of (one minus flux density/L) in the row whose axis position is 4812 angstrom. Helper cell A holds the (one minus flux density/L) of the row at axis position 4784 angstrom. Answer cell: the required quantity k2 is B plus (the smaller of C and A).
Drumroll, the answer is 0.00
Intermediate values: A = 0.015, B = -0.015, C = 0.039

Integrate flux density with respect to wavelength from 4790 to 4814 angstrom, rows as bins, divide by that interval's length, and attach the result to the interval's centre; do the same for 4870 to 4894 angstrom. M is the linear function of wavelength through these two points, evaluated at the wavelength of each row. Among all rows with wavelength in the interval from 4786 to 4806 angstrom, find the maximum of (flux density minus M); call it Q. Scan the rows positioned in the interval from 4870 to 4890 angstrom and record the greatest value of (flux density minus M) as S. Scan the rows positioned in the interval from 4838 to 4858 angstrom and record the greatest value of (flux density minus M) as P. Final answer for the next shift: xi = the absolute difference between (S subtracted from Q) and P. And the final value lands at 1.5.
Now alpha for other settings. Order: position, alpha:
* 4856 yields 20.2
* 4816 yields 22.9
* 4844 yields 23.3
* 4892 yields 22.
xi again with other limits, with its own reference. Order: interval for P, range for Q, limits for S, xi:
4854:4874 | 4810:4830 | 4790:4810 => 1.6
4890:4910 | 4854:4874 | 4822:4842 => 6.2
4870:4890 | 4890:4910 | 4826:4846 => 0.8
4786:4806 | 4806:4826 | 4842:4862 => 0.3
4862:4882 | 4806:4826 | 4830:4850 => 0.6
